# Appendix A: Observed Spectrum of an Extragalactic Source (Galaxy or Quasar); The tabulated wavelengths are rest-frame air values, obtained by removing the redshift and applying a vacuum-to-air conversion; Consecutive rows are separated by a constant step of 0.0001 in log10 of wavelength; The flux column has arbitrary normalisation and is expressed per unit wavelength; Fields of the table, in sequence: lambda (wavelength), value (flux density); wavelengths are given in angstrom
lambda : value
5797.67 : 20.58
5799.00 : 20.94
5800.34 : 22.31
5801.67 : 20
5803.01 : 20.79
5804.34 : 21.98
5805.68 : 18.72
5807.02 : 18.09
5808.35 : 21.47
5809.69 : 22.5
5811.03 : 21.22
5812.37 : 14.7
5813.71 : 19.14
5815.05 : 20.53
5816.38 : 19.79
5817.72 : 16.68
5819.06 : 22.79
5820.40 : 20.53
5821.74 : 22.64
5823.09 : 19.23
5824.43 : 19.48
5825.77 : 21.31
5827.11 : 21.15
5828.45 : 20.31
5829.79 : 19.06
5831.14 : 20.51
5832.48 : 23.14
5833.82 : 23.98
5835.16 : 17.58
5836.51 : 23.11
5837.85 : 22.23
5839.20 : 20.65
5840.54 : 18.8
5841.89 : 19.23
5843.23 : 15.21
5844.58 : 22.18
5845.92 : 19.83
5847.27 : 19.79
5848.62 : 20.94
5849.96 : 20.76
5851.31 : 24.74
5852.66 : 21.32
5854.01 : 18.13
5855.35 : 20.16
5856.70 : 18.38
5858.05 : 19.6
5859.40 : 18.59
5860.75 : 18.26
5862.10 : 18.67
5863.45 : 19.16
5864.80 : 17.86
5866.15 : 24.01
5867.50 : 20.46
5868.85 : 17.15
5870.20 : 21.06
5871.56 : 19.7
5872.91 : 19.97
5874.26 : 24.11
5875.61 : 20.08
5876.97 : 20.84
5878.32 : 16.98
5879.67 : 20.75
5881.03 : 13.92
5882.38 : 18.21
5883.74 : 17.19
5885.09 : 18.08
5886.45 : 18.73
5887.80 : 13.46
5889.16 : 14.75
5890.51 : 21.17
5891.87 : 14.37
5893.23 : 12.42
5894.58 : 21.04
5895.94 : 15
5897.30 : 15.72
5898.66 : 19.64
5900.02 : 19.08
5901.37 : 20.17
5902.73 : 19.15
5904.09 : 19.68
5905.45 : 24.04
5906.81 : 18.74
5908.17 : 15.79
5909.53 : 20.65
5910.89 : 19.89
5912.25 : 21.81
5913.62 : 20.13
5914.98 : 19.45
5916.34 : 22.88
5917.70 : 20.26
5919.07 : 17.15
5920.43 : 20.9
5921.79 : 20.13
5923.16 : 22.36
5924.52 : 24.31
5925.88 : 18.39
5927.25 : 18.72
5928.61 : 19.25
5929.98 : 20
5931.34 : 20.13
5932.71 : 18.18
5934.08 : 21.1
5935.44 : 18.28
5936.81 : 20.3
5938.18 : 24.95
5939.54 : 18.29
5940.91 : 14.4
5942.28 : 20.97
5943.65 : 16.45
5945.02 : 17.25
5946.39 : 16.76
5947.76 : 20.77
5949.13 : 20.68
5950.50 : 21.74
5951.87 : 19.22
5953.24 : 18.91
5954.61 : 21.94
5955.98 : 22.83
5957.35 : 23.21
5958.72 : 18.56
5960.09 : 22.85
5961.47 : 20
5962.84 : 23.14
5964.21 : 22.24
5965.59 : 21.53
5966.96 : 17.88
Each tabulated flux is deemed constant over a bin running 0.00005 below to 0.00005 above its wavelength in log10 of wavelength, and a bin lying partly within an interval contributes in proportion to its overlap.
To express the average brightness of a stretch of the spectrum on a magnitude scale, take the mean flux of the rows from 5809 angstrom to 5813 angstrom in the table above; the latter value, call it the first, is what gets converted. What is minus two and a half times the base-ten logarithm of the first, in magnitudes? -3.22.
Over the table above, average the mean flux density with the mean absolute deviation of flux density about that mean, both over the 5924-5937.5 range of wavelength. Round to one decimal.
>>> 10.6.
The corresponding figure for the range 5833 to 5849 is 11.1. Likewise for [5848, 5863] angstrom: 10.7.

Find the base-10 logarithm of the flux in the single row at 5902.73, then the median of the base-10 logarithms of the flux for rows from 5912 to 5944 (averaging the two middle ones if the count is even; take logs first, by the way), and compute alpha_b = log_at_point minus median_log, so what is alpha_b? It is -0.02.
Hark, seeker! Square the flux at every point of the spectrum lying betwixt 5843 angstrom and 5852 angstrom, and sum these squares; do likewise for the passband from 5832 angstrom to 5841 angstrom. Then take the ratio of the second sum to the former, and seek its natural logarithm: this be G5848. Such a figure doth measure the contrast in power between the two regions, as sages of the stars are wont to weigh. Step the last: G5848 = 0.077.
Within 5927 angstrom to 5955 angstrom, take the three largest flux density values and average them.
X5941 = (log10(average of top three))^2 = 1.85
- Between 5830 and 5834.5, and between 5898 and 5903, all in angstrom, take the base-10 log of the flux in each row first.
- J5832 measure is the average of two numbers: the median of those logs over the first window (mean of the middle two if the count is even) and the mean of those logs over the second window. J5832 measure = 1.33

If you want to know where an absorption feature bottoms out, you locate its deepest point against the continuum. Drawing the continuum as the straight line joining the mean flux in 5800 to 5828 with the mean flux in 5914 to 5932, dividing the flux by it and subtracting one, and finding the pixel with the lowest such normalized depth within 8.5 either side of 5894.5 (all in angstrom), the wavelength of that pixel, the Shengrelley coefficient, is 5893.23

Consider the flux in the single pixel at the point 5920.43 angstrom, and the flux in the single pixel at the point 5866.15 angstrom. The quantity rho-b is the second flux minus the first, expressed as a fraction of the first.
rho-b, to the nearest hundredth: 0.15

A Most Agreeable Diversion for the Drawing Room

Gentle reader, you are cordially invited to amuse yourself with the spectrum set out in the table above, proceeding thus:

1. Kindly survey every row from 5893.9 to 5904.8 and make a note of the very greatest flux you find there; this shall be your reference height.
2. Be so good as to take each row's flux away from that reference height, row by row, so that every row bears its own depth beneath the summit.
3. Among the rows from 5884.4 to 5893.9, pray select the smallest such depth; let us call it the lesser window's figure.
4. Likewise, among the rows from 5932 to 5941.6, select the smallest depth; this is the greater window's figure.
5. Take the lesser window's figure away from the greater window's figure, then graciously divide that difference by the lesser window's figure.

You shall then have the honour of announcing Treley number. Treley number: 29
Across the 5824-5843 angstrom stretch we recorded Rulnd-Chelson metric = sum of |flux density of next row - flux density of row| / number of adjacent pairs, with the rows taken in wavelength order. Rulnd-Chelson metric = 1.97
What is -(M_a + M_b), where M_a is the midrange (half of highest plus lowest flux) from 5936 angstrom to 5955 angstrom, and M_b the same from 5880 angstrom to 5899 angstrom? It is -36.5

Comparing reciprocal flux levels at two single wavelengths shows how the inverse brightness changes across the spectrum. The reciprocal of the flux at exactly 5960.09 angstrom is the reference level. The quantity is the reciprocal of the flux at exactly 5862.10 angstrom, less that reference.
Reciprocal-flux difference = 0.010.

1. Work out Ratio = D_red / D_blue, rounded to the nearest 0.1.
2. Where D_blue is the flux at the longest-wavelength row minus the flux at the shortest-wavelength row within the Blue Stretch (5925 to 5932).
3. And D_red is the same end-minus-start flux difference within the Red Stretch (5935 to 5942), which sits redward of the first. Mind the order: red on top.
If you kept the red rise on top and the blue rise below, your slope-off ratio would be -2.2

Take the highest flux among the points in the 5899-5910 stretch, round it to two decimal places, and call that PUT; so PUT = 24.04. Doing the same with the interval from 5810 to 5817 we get 21.22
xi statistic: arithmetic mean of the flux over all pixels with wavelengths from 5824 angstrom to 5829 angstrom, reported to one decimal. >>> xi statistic 20.6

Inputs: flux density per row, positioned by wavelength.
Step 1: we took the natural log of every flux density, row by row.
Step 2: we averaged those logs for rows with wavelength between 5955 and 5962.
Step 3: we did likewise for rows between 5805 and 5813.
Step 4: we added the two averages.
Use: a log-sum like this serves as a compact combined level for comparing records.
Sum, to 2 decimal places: 6.02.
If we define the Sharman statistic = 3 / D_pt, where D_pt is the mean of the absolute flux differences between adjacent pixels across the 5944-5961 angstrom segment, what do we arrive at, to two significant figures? 1.5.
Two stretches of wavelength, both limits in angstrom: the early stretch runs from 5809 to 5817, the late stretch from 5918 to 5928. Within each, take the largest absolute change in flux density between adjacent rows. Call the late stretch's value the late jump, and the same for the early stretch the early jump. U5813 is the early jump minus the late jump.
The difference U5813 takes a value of 0.6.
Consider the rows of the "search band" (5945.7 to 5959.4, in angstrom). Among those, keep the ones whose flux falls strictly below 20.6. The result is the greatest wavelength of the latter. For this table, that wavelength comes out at 5958.72 angstrom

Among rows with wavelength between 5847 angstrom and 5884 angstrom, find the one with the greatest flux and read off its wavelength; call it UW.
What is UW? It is 5851.31 angstrom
